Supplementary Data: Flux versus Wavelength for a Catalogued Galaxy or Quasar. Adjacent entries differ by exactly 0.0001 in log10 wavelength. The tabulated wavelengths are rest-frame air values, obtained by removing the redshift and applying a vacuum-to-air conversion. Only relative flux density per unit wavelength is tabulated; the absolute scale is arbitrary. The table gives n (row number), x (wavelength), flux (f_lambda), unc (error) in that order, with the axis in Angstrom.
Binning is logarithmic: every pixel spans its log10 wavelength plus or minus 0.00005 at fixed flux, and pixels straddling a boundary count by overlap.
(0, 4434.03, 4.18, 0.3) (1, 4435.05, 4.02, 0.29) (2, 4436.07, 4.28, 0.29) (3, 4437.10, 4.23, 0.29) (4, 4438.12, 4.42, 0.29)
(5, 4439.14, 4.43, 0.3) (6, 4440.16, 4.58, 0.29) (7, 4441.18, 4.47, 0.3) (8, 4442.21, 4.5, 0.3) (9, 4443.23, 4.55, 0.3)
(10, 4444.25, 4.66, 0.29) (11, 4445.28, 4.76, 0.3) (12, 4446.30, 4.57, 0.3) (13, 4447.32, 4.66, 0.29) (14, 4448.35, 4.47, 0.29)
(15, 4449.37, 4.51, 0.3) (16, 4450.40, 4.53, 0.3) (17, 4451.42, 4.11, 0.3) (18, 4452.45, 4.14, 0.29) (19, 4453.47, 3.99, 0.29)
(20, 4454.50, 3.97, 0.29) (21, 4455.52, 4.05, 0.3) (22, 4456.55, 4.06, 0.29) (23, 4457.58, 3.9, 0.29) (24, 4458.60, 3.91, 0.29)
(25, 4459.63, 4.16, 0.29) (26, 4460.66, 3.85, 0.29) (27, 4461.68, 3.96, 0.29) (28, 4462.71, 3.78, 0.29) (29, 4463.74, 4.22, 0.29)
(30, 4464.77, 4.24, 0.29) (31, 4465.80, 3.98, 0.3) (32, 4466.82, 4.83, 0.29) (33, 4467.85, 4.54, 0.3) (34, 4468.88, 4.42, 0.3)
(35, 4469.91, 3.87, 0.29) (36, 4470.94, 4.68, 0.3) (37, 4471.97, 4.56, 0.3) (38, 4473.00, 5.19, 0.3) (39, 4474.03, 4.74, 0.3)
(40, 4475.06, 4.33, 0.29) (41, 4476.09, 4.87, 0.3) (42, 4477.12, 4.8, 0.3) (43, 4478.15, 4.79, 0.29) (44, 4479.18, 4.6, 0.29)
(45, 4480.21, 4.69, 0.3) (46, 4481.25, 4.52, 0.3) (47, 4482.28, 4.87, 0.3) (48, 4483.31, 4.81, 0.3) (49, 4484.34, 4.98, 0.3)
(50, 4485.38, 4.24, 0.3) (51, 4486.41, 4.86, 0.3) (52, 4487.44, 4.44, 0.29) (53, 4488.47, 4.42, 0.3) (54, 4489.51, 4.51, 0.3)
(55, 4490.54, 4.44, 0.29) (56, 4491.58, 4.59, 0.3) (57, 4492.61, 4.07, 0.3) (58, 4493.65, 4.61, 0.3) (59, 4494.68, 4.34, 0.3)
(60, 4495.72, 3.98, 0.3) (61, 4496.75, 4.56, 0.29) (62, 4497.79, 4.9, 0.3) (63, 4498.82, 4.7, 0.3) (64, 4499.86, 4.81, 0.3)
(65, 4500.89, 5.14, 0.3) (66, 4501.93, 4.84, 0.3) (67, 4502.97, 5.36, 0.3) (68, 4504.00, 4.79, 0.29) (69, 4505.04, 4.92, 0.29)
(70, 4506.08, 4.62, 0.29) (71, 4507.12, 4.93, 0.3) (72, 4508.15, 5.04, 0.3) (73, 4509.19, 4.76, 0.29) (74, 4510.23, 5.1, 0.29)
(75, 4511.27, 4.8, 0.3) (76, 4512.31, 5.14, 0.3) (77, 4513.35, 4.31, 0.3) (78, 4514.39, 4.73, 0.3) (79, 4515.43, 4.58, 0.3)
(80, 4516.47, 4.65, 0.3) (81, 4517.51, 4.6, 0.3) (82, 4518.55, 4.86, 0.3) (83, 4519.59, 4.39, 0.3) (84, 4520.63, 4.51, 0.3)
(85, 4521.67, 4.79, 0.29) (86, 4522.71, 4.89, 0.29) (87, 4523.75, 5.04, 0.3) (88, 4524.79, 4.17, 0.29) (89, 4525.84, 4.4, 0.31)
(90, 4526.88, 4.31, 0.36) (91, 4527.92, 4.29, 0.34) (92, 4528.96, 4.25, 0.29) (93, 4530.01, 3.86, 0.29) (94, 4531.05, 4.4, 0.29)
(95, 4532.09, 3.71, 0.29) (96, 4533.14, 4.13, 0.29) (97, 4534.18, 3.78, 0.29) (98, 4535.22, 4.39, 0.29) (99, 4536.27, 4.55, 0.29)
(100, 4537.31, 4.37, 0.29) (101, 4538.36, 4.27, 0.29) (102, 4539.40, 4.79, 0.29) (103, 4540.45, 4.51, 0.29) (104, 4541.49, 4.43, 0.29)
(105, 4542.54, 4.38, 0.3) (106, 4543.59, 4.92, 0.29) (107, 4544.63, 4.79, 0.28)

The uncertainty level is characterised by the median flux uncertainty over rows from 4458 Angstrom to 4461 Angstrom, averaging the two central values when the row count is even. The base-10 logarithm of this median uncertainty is -0.5376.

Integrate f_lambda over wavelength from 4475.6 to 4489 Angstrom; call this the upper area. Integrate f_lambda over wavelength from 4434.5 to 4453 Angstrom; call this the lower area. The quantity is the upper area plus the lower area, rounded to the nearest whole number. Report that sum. 145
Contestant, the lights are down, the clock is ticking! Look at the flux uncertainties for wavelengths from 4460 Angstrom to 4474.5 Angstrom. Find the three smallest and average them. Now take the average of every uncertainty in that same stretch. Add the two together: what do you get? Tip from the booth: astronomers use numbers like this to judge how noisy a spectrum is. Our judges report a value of 0.585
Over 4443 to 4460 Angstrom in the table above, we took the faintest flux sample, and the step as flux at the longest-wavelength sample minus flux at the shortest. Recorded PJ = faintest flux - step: 4.3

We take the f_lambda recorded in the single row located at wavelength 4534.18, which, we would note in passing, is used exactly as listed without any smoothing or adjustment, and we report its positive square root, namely 1.94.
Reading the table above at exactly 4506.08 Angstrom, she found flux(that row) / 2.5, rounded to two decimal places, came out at 1.85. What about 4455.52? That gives 1.62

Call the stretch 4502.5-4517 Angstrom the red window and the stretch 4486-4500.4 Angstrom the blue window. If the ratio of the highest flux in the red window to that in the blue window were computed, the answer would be 1.09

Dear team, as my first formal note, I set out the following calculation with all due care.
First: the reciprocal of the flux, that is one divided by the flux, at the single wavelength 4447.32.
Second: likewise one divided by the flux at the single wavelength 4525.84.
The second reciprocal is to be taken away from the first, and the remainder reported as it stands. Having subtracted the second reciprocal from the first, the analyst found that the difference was -0.0127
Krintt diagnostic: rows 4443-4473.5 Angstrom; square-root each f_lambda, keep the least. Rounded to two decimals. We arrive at 1.94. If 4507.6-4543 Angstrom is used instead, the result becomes 1.93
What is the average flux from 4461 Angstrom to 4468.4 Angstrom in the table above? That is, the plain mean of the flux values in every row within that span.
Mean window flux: 4.22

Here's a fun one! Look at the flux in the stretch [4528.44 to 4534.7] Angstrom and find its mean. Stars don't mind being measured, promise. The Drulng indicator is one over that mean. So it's 0.249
